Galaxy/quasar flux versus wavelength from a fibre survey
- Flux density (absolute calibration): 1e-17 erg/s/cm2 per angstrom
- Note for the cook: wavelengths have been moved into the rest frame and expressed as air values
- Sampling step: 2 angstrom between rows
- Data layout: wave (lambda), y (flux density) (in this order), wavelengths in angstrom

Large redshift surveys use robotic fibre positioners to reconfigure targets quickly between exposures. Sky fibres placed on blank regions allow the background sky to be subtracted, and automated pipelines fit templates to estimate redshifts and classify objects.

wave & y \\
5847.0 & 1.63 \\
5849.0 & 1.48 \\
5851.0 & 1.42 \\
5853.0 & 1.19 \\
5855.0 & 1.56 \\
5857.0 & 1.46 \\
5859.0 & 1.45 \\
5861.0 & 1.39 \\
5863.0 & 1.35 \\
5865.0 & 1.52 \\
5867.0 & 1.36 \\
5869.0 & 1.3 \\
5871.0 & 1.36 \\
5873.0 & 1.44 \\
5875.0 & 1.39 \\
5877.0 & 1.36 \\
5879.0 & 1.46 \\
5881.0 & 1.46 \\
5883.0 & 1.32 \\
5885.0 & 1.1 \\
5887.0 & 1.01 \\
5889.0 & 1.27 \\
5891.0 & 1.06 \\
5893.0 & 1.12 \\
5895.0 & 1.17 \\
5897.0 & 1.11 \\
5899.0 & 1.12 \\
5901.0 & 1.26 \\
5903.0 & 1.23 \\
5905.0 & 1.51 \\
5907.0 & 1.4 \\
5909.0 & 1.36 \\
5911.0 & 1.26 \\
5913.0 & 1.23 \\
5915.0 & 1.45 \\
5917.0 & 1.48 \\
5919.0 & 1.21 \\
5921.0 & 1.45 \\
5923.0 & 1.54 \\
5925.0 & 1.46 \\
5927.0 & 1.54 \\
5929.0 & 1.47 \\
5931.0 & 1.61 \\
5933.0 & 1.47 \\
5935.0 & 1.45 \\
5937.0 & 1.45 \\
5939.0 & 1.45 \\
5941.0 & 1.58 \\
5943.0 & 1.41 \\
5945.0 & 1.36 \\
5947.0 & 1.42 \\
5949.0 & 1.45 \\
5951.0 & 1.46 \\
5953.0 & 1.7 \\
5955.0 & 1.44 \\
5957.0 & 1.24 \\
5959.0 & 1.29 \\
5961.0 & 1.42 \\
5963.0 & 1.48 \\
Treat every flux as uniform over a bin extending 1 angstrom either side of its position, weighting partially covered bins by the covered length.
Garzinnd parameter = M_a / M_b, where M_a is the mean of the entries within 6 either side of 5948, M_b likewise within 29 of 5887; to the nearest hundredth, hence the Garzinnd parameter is 1.12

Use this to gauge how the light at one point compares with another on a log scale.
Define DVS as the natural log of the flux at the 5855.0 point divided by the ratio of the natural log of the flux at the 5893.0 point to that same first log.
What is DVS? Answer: 1.7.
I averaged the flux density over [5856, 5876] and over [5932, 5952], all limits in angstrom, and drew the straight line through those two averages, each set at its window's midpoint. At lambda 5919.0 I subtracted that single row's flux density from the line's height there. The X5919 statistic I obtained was 0.23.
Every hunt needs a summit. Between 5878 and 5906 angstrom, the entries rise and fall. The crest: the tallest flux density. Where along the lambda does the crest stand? 5905.0 angstrom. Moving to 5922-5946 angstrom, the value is 5931.0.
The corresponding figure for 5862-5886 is 5865.0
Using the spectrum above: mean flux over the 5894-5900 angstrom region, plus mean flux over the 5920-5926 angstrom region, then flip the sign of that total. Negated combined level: -2.62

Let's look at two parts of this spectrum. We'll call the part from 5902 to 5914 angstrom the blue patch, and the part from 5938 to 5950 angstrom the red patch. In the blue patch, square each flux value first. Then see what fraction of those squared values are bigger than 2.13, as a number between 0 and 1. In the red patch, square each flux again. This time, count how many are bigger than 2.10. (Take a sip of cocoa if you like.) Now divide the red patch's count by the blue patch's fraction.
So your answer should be 18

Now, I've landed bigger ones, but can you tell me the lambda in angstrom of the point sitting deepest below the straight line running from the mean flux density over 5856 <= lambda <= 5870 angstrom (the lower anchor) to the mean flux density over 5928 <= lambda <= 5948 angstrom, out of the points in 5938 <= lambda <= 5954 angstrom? 5945.0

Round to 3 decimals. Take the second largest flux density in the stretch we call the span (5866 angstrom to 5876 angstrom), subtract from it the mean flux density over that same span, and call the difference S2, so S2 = 0.020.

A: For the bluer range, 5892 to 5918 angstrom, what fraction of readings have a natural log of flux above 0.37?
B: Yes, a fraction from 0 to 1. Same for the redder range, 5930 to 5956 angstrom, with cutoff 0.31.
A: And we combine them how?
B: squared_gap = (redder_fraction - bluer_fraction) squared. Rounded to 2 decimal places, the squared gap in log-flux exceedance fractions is 0.48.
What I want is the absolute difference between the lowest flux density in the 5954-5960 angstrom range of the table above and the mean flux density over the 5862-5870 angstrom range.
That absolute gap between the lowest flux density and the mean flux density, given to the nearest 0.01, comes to 0.14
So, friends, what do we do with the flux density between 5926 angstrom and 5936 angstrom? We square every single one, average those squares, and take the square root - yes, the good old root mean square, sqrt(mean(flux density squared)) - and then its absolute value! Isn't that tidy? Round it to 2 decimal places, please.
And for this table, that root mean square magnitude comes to 1.51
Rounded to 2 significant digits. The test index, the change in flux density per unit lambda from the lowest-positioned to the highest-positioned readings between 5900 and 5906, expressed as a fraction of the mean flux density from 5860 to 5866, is 0.044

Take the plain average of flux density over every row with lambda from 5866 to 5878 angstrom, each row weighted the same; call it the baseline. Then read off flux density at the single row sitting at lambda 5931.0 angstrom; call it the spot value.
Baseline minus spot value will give -0.24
